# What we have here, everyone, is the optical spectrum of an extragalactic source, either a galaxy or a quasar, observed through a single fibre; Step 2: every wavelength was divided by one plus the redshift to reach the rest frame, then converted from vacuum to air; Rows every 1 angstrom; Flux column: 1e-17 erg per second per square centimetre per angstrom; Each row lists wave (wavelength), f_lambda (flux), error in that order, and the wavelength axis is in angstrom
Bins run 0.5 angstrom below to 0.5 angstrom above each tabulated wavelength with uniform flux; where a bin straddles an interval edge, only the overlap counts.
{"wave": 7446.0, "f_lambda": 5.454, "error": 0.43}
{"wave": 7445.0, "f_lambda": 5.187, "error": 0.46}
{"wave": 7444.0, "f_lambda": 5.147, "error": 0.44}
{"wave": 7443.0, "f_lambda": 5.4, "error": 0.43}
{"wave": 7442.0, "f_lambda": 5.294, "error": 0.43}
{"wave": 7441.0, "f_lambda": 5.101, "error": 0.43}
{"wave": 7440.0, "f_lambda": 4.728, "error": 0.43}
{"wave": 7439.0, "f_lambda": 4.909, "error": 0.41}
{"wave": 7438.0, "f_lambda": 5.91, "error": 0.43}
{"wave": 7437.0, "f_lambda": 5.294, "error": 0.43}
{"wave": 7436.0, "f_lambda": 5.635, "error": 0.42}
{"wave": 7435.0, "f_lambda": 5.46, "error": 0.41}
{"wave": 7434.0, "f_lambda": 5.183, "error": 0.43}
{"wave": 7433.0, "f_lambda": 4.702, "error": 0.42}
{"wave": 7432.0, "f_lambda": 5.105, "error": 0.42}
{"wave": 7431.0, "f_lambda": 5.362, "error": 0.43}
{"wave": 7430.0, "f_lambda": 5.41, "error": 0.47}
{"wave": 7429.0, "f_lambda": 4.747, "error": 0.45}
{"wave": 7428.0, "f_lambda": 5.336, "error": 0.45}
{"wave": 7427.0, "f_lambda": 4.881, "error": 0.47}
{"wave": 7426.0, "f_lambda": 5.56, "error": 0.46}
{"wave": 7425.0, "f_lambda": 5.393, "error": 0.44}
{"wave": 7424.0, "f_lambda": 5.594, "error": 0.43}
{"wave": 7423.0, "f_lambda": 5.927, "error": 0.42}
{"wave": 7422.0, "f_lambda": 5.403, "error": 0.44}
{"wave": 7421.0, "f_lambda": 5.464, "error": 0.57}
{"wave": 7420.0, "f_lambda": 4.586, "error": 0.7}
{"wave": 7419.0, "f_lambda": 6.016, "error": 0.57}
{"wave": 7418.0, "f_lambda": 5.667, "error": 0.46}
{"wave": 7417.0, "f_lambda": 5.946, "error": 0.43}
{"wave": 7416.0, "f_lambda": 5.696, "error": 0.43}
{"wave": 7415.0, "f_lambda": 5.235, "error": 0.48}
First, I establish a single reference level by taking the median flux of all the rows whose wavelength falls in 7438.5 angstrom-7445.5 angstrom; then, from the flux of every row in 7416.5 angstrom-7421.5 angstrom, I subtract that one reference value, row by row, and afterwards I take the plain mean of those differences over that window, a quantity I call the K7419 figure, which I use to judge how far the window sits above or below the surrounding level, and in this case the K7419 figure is 0.39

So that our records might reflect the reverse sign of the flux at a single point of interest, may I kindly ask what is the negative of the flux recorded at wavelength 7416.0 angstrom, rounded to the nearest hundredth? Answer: -5.70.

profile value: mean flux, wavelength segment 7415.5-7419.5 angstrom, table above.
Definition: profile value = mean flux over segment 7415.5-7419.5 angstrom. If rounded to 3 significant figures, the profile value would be 5.83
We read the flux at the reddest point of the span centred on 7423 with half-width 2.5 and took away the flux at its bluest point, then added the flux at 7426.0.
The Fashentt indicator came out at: 5.49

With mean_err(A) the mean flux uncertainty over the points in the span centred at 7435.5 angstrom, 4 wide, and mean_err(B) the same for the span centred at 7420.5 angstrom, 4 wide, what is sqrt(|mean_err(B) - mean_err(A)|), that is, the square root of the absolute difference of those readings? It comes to 0.38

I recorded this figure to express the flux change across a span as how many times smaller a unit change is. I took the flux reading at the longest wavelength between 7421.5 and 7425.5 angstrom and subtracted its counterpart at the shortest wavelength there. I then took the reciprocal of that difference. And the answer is -100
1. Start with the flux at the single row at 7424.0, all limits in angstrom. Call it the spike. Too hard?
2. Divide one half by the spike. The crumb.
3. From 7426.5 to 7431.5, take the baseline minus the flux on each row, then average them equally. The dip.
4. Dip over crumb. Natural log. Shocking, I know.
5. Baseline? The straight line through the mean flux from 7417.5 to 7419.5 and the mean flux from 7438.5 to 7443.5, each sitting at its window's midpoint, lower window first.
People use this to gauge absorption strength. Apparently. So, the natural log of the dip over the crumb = 1.34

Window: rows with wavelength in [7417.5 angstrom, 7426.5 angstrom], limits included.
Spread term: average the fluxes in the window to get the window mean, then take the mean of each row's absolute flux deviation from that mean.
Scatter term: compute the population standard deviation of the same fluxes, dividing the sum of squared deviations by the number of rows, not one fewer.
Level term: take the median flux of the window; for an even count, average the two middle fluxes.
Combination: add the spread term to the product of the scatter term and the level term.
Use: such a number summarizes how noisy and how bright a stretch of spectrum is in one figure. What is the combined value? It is 2.4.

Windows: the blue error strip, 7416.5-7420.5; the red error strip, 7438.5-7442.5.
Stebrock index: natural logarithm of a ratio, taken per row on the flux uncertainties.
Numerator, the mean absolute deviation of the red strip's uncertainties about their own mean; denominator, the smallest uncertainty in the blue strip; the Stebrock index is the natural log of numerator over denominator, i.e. -4.049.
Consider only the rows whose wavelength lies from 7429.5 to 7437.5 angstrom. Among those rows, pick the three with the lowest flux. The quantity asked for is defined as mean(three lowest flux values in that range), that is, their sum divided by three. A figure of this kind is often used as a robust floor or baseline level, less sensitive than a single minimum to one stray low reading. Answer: 5.00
